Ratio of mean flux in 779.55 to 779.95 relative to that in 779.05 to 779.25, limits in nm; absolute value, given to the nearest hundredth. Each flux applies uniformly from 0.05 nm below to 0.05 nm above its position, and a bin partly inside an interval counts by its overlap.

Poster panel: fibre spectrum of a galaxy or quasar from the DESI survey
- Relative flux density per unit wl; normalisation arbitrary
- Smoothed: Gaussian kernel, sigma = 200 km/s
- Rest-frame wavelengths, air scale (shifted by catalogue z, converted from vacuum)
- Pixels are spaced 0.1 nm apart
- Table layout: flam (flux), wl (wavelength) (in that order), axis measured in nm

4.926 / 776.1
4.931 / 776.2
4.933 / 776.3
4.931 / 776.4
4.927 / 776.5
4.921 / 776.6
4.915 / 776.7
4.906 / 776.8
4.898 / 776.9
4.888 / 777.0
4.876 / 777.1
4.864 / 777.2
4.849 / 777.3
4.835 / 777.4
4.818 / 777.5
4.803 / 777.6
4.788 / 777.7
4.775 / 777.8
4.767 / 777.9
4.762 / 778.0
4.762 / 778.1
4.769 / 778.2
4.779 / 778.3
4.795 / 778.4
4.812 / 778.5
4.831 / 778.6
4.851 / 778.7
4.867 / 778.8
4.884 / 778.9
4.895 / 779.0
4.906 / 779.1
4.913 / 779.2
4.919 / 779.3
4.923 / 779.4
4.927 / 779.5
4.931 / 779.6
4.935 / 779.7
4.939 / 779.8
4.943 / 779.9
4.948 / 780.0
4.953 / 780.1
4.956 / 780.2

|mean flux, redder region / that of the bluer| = 1.01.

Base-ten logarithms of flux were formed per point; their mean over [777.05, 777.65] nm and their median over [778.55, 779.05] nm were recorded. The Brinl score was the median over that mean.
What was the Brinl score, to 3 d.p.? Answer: 1.003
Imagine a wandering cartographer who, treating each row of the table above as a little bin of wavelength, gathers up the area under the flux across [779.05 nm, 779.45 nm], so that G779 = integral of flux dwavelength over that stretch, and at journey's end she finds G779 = 1.97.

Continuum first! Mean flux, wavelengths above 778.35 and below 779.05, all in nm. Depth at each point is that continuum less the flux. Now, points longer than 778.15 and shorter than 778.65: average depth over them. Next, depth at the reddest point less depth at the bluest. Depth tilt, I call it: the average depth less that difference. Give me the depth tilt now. 0.11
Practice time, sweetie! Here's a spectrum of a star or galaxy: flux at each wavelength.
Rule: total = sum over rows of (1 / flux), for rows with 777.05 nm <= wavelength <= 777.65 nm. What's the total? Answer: 1.2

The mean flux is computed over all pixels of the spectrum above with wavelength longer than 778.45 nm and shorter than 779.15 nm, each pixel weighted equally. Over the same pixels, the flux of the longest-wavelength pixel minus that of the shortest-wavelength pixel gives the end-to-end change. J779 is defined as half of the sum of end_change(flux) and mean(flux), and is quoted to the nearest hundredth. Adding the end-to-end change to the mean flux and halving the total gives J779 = 2.48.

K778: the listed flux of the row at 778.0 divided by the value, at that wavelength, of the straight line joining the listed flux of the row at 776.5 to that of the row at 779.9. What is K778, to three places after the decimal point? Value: 0.965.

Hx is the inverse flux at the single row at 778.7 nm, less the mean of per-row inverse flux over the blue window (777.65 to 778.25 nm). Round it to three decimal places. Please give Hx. -0.003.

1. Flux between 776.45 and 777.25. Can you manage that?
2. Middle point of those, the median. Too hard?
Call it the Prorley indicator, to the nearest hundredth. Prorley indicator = 4.90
